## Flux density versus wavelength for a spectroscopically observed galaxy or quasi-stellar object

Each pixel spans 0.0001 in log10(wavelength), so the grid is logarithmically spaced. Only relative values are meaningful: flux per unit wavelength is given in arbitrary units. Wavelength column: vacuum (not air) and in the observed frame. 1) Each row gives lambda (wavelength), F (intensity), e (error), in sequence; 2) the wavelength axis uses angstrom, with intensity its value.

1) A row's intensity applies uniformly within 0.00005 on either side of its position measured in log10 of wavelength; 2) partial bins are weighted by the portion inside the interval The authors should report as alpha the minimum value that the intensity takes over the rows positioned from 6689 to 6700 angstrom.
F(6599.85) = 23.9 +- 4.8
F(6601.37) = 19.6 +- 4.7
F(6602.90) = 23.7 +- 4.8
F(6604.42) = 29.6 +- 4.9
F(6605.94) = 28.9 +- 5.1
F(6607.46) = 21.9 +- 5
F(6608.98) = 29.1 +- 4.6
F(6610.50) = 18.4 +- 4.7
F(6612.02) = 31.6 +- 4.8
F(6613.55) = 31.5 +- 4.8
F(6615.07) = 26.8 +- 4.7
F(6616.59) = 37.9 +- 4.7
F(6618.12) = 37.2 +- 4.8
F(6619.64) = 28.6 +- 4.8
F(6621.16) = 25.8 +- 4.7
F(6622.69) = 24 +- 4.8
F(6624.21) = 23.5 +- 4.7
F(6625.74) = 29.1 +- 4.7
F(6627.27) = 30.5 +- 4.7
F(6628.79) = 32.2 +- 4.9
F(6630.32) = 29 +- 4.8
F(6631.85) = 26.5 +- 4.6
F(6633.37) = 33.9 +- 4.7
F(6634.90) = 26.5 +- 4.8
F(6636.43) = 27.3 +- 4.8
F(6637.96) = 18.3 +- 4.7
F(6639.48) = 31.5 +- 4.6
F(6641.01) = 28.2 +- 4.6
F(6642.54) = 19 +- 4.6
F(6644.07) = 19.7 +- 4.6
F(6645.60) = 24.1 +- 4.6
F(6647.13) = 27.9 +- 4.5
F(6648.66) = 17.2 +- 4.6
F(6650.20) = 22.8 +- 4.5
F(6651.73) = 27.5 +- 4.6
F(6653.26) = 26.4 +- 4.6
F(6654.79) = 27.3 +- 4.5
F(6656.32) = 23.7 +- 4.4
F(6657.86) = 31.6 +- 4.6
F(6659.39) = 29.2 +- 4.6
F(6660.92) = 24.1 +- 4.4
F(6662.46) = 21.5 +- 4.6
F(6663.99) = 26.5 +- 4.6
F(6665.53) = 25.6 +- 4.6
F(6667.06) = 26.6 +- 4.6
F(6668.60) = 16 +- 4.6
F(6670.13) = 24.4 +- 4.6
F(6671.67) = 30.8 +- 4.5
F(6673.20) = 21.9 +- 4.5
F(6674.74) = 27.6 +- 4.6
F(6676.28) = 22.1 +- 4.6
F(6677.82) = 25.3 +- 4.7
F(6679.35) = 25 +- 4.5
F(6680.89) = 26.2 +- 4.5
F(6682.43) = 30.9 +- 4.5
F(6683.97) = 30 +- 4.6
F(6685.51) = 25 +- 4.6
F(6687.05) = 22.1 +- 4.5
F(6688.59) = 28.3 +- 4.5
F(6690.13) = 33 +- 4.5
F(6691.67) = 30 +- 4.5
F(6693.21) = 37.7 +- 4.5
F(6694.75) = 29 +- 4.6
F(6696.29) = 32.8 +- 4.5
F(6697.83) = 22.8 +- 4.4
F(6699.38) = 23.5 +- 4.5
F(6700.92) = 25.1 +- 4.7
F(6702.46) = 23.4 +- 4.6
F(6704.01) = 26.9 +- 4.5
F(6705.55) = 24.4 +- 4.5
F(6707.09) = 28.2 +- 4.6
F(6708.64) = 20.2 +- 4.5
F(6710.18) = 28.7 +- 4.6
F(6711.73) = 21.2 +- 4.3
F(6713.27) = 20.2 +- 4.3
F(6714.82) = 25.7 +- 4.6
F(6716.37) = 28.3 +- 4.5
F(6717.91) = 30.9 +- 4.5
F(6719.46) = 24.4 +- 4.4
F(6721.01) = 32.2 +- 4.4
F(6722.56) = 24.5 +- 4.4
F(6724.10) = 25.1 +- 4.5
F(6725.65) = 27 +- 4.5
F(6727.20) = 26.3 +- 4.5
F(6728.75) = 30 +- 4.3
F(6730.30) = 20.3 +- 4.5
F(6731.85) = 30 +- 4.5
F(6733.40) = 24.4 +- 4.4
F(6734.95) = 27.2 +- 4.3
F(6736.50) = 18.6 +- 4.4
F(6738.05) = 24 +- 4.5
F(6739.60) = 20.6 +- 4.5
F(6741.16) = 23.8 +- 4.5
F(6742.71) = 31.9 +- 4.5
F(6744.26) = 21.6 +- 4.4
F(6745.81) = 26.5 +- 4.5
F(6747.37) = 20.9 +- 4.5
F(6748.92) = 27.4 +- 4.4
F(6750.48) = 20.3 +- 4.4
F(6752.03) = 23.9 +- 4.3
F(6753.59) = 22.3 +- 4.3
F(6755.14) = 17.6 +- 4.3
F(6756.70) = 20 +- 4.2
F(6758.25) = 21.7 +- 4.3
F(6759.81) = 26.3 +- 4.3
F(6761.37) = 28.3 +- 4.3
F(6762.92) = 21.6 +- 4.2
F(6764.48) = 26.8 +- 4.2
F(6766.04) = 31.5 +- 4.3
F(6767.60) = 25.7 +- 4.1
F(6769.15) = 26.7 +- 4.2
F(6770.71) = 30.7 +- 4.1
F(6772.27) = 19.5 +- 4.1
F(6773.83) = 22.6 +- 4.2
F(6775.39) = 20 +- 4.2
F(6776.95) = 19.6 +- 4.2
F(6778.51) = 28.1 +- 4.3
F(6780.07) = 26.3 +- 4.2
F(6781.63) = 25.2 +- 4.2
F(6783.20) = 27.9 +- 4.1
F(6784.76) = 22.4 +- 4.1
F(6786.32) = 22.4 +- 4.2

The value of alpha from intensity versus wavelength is 22.8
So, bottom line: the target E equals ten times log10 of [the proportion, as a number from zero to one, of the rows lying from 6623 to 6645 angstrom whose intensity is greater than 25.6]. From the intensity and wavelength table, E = -1.5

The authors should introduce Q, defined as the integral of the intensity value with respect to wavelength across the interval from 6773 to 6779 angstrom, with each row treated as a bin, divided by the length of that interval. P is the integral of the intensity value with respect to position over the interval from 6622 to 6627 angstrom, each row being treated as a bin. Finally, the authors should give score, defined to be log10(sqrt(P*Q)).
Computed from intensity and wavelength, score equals 1.73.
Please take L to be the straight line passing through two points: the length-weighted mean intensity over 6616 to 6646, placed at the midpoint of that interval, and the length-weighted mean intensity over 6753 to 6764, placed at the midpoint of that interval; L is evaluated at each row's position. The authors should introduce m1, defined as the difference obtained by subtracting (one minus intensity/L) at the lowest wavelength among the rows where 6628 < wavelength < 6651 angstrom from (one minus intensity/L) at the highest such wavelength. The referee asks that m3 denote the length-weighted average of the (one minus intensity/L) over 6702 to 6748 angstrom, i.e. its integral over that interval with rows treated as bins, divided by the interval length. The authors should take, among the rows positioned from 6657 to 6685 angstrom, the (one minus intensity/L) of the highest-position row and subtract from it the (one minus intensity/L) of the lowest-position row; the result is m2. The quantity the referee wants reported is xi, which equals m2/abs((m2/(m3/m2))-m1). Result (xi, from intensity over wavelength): 0.05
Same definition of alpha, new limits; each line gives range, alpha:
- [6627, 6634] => 26.5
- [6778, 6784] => 25.2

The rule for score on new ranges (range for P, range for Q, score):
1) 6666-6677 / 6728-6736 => 1.92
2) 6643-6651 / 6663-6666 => 1.83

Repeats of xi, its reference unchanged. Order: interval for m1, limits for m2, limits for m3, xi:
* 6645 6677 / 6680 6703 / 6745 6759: 0.43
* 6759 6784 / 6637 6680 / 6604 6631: -0.06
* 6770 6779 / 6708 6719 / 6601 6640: -0.01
